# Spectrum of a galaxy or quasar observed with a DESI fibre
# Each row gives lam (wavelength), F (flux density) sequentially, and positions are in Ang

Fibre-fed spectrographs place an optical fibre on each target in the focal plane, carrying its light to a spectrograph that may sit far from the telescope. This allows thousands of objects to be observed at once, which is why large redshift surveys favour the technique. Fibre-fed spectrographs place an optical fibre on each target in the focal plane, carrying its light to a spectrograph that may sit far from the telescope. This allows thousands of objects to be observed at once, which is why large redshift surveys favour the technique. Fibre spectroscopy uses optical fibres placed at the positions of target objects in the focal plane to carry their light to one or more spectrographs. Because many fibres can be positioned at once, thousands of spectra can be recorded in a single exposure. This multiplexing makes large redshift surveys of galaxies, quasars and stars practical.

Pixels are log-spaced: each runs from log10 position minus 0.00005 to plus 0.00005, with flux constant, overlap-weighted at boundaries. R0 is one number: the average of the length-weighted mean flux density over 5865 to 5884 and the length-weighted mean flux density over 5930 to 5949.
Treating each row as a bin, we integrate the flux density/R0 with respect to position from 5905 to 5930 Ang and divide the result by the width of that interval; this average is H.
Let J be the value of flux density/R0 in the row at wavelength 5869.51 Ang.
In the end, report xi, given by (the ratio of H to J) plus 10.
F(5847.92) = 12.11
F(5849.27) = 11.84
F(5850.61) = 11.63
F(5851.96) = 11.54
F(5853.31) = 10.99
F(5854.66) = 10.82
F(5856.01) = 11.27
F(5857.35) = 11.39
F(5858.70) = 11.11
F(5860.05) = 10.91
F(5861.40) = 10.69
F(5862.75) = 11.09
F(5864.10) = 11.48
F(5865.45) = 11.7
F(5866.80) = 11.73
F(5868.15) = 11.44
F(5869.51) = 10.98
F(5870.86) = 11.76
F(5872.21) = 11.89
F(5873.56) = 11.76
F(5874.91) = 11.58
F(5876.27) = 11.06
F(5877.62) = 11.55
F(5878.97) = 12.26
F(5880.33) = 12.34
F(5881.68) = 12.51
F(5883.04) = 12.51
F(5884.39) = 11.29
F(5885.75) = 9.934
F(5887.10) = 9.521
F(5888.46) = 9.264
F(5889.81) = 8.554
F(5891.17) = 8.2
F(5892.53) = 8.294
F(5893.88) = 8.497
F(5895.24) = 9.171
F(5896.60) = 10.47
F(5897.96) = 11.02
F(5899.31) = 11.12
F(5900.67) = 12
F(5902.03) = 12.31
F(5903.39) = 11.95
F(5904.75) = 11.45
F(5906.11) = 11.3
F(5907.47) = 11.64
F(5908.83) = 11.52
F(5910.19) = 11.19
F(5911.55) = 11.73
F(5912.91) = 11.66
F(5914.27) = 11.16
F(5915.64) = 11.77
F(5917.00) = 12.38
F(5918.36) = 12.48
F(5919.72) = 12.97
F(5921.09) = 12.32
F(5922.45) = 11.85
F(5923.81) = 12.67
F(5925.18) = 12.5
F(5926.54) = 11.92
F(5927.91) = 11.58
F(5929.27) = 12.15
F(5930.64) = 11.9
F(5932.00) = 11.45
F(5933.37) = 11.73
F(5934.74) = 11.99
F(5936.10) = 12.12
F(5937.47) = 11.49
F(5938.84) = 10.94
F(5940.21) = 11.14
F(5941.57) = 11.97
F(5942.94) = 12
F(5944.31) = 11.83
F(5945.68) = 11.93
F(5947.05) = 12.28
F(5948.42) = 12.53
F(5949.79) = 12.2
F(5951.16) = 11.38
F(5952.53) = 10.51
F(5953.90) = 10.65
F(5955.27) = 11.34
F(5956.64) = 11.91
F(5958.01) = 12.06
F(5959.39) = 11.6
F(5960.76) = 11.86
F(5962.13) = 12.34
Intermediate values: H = 1.01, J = 0.93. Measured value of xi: 11.09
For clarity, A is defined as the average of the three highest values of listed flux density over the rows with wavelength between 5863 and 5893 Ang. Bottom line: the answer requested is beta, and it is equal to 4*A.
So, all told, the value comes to 49.8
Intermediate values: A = 12.5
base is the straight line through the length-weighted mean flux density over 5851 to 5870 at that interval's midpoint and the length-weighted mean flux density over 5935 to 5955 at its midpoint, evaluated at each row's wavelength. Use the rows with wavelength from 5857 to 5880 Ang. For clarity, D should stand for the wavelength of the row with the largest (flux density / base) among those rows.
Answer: 5878.97 Ang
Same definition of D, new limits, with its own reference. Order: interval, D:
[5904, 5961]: 5919.72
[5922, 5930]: 5923.81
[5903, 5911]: 5903.39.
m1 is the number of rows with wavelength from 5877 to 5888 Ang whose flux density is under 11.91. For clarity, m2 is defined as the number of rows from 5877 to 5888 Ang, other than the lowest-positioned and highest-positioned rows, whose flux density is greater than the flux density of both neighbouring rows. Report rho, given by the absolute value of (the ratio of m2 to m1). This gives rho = 0.00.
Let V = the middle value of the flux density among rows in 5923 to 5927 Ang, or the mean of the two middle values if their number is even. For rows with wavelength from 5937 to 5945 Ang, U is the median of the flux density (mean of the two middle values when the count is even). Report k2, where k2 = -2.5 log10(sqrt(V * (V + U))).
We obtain -3.10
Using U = 11.7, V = 12.5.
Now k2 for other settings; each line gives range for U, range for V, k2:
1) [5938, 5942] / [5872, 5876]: -3.04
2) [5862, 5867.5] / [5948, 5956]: -3.02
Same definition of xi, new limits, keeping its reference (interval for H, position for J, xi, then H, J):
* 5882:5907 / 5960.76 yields 10.88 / 0.88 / 1.01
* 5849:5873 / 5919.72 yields 10.87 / 0.96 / 1.10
